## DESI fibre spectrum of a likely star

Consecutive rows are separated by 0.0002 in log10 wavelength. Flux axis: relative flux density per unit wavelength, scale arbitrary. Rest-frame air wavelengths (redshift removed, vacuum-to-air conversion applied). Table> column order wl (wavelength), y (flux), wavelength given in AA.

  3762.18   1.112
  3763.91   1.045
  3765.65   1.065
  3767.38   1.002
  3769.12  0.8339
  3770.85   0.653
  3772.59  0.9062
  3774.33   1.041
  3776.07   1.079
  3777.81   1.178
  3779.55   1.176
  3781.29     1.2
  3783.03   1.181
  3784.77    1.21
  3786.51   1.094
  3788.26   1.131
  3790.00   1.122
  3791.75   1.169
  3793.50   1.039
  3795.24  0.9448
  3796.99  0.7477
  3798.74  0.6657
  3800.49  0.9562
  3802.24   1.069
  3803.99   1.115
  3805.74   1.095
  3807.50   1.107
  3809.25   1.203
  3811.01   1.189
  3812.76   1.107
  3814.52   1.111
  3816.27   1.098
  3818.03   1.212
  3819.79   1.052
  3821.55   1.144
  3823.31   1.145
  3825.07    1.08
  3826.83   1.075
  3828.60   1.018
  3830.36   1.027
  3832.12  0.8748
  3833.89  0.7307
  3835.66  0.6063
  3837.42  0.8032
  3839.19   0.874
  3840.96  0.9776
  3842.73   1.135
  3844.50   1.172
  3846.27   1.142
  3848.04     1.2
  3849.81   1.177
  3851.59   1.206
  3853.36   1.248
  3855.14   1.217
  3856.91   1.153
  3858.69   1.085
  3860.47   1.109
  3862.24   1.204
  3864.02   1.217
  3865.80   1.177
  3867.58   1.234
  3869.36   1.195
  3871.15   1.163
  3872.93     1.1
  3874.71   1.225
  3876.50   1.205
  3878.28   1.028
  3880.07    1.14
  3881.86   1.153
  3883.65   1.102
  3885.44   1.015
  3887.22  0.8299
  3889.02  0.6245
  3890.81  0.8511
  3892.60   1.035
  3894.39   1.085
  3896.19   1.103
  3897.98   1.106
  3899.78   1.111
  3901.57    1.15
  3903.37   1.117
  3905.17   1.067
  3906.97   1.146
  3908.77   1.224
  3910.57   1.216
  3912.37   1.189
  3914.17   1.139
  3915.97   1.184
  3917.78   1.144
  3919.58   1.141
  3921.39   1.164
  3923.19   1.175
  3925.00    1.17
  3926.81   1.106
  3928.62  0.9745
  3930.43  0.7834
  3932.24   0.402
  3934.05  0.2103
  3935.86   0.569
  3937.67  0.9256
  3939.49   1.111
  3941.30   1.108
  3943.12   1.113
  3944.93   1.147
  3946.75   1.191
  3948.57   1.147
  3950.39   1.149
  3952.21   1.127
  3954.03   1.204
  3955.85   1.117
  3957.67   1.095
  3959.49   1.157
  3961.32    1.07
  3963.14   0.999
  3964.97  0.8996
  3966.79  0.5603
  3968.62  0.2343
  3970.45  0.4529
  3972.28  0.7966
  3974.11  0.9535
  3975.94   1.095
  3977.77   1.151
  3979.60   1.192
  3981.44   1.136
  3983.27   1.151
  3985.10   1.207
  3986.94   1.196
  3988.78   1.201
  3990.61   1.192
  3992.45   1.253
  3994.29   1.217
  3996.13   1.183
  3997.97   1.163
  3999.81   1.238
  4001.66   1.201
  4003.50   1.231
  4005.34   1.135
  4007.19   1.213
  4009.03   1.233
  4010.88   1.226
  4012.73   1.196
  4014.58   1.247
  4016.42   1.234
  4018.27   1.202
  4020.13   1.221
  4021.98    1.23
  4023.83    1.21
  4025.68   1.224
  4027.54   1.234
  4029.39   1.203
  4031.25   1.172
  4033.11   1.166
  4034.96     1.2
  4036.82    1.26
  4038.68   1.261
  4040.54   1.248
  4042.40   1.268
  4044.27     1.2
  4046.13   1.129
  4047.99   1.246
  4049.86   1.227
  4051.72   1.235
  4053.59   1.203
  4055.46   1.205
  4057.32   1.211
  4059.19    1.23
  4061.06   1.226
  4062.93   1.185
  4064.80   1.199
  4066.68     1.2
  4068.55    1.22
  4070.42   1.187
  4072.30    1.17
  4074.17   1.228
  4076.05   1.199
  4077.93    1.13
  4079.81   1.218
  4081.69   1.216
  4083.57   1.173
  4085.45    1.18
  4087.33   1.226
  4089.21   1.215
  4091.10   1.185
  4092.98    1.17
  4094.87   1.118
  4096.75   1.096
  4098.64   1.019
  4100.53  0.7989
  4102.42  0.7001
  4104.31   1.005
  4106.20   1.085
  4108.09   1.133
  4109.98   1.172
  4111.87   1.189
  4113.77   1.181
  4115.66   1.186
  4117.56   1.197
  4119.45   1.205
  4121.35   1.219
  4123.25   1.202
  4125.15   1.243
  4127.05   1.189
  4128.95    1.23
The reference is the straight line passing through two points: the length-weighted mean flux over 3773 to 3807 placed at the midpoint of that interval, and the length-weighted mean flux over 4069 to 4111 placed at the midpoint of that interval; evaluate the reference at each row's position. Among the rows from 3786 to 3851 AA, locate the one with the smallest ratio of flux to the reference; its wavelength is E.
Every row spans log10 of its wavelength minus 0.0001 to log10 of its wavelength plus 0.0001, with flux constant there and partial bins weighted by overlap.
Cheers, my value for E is 3835.66 AA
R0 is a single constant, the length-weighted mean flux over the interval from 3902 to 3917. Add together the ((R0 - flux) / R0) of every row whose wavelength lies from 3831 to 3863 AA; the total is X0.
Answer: 1.7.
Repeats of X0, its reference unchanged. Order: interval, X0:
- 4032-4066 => -0.9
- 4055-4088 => -0.6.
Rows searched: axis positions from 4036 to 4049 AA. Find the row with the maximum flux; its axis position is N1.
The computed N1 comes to 4042.40 AA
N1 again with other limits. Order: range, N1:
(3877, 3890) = 3881.86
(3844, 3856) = 3853.36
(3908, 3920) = 3908.77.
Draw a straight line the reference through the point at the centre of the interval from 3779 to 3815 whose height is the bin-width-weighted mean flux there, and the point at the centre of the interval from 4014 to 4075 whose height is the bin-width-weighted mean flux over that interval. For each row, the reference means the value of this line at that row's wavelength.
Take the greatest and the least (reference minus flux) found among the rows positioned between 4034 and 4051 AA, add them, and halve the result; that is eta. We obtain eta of 0.016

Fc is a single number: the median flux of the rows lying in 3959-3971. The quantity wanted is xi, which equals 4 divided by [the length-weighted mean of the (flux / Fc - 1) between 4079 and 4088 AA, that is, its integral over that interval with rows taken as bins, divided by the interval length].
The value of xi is 12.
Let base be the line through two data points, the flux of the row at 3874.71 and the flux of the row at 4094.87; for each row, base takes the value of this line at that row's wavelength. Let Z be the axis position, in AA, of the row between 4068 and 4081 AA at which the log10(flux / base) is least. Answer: 4077.93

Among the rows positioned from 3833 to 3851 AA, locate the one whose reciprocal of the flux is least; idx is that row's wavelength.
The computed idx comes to 3848.04 AA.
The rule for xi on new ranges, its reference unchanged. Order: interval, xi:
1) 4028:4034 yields 13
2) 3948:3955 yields 14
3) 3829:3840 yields -50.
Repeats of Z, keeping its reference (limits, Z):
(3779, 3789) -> 3786.51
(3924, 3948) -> 3934.05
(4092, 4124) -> 4102.42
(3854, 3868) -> 3858.69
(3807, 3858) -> 3835.66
